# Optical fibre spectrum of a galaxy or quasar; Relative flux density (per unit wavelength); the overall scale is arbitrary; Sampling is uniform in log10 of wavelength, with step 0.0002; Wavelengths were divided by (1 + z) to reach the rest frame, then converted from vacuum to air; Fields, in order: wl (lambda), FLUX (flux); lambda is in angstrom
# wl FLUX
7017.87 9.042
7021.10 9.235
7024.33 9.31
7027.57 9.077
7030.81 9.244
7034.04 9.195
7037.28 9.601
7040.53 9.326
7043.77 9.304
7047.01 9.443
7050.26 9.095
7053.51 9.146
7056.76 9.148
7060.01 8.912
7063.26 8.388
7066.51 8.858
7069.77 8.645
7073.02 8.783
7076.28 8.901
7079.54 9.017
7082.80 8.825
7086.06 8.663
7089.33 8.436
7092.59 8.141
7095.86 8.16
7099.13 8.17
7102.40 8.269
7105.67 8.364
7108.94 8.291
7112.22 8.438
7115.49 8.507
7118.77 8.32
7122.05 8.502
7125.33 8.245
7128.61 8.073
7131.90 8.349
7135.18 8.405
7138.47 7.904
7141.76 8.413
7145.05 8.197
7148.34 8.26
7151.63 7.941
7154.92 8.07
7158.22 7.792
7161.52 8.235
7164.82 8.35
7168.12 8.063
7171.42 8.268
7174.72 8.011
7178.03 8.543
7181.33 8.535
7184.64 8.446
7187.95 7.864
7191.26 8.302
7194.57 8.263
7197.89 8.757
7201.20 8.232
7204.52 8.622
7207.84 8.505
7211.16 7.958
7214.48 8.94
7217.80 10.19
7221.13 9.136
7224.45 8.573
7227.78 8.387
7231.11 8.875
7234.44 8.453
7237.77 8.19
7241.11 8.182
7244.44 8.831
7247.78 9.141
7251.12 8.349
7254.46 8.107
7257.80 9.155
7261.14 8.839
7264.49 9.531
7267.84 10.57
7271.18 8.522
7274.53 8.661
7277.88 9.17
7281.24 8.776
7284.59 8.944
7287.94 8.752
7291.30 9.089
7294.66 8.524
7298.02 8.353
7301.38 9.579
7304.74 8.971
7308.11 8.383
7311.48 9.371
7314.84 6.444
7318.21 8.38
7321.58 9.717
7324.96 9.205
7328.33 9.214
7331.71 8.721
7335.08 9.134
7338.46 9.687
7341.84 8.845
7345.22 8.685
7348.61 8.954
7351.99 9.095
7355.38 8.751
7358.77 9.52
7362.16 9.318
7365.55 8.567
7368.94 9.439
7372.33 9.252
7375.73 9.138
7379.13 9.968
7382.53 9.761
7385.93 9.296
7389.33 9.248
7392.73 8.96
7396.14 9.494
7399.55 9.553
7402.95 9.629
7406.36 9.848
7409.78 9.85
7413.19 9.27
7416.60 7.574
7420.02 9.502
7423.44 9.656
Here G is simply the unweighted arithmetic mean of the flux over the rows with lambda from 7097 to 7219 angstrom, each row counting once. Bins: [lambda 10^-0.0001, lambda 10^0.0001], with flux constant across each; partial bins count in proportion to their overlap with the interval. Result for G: 8.3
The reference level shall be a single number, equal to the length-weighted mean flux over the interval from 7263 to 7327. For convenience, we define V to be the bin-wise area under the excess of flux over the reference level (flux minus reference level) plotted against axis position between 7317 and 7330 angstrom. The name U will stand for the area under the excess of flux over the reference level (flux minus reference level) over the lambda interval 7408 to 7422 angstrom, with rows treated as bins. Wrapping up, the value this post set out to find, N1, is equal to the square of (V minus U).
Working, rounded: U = 2.4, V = 3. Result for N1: 1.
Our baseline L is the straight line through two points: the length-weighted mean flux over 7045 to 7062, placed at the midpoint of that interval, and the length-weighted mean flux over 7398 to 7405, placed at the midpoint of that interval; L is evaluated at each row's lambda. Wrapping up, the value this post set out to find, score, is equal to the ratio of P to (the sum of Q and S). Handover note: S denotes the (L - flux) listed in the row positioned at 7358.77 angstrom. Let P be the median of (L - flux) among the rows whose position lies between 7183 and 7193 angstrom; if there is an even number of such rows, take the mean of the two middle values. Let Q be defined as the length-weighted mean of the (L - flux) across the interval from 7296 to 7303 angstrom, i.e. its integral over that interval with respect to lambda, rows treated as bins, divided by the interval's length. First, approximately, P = 1.02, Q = 0.54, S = 0.04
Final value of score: 1.79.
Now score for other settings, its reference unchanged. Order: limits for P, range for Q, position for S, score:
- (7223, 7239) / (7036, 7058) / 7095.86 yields 1.07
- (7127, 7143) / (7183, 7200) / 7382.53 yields 1.08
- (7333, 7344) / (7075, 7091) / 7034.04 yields 1.20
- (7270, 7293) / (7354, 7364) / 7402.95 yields 1.95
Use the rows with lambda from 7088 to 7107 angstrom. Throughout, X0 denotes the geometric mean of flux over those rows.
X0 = 8.26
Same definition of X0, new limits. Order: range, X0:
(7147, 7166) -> 8.11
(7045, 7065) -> 9.02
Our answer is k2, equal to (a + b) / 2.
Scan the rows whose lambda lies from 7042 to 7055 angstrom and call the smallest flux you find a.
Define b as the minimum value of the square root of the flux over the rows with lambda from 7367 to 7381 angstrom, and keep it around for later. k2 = 6.06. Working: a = 9.095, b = 3.02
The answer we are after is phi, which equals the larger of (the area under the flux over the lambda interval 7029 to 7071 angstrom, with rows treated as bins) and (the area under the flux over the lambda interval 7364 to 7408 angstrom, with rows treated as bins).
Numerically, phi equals 414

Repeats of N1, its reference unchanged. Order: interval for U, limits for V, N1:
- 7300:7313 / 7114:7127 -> 76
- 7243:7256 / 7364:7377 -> 42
